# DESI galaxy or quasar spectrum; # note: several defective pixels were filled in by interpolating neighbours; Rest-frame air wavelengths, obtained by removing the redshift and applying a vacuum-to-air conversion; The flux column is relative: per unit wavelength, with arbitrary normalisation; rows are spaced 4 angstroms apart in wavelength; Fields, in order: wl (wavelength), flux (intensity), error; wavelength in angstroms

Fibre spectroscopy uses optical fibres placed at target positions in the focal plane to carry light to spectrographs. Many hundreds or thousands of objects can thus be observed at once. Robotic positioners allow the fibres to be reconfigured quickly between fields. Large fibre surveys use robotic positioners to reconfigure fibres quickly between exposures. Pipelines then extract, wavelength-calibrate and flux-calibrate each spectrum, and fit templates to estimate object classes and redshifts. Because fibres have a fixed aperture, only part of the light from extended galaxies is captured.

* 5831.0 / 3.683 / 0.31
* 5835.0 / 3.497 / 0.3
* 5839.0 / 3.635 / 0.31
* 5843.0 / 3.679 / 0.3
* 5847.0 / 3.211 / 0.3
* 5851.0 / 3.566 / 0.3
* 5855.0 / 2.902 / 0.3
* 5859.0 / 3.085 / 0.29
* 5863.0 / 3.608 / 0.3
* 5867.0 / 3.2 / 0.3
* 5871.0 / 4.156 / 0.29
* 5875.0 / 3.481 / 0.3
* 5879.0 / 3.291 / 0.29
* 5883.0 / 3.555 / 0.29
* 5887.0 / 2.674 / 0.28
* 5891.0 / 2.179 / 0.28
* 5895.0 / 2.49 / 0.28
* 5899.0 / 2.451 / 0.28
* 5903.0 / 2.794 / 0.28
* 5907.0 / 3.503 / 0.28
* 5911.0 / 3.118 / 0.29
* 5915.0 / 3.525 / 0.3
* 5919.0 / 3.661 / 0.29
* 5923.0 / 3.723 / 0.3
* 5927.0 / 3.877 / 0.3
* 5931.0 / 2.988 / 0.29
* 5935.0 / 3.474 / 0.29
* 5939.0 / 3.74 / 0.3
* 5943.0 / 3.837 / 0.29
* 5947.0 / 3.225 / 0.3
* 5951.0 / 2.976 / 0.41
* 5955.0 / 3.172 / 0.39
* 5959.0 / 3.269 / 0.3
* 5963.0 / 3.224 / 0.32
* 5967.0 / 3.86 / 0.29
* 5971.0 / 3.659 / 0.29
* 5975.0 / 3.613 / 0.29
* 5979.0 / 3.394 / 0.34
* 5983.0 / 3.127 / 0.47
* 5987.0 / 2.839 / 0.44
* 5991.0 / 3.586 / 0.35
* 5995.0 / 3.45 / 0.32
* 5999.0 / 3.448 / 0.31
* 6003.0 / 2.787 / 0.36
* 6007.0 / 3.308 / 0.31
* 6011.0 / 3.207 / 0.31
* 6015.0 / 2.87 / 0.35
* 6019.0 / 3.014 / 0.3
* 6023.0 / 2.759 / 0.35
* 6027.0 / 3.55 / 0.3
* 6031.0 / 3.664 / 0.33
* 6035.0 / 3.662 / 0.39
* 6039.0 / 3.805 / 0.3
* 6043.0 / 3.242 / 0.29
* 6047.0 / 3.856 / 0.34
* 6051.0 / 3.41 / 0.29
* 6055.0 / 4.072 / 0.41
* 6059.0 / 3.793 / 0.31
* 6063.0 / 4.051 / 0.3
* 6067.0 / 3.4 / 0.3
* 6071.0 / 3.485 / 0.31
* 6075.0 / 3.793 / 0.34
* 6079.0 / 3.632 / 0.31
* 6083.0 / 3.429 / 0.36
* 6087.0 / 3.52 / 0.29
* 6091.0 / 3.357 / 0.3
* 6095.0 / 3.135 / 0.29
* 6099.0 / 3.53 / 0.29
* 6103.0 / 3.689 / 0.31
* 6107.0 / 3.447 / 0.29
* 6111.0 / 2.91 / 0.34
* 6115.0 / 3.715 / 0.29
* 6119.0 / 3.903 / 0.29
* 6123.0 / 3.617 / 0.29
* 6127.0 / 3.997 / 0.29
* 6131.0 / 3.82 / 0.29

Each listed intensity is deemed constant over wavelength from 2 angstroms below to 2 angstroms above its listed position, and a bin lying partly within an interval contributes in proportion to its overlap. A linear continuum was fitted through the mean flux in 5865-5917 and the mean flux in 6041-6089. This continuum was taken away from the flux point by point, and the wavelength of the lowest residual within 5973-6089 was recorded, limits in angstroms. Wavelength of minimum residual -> 6023.0 angstroms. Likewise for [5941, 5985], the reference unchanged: 5951.0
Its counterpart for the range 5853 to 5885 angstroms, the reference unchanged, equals 5855.0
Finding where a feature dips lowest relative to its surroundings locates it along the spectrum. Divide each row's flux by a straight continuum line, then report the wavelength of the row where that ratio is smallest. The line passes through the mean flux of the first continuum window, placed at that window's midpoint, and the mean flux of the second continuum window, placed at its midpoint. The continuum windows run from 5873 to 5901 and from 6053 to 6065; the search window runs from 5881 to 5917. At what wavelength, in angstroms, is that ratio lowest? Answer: 5891.0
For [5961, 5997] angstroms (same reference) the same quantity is 5987.0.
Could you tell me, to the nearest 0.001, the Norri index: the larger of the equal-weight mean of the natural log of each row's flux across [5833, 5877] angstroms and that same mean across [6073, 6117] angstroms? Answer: 1.241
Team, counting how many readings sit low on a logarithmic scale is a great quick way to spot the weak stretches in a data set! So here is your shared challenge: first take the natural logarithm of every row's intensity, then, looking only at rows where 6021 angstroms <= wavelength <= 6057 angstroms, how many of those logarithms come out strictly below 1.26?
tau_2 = 3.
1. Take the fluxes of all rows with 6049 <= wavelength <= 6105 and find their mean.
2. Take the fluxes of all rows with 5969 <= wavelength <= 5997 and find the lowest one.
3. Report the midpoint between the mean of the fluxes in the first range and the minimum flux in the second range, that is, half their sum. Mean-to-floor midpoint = 3.22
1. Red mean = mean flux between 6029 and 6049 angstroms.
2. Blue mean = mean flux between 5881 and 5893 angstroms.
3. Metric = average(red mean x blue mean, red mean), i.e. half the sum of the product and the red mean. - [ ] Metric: 6.9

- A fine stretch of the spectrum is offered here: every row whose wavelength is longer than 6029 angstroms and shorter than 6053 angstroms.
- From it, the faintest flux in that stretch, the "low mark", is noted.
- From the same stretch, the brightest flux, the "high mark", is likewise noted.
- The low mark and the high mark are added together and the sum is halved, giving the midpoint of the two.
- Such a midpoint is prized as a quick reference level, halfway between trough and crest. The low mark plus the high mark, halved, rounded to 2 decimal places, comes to 3.55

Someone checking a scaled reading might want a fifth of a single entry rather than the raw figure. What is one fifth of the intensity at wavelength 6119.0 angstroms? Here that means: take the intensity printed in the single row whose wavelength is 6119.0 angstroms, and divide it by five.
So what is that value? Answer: 0.78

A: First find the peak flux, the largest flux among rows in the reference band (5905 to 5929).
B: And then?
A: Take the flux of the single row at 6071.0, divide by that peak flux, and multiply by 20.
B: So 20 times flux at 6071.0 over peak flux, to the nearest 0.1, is 18.0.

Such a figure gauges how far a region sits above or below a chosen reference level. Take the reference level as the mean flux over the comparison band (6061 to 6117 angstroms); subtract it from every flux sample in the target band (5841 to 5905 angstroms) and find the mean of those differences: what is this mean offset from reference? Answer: -0.36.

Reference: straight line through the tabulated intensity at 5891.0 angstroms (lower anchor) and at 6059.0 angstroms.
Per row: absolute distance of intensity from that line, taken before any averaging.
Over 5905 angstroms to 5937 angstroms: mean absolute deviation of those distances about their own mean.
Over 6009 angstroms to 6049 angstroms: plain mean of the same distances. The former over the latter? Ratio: 0.90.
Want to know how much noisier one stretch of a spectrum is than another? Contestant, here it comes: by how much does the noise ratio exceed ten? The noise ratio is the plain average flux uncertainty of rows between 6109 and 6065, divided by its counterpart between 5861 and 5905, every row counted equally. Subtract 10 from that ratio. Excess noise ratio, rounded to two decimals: -8.93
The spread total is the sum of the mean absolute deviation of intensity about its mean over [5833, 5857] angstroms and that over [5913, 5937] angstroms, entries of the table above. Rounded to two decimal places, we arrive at 0.45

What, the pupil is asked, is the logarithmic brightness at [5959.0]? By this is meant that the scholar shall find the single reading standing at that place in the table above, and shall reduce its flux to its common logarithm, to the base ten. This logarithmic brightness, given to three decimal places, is 0.514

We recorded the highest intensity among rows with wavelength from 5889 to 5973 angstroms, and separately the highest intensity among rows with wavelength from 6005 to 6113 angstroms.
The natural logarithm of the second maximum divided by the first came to 0.049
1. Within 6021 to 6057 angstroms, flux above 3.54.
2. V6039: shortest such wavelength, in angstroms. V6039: 6027.0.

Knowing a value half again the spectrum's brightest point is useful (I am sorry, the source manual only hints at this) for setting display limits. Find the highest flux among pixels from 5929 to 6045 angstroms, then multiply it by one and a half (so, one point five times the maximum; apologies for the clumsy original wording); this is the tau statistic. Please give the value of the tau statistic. 5.79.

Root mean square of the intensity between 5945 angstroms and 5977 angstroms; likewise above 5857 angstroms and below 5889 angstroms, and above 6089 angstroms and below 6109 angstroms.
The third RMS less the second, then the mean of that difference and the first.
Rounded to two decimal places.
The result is 1.71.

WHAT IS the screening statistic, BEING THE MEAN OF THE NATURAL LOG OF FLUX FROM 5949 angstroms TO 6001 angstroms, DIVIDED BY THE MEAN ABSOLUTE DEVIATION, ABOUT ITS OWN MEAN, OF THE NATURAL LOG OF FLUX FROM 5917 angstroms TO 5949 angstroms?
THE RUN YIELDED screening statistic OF 17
